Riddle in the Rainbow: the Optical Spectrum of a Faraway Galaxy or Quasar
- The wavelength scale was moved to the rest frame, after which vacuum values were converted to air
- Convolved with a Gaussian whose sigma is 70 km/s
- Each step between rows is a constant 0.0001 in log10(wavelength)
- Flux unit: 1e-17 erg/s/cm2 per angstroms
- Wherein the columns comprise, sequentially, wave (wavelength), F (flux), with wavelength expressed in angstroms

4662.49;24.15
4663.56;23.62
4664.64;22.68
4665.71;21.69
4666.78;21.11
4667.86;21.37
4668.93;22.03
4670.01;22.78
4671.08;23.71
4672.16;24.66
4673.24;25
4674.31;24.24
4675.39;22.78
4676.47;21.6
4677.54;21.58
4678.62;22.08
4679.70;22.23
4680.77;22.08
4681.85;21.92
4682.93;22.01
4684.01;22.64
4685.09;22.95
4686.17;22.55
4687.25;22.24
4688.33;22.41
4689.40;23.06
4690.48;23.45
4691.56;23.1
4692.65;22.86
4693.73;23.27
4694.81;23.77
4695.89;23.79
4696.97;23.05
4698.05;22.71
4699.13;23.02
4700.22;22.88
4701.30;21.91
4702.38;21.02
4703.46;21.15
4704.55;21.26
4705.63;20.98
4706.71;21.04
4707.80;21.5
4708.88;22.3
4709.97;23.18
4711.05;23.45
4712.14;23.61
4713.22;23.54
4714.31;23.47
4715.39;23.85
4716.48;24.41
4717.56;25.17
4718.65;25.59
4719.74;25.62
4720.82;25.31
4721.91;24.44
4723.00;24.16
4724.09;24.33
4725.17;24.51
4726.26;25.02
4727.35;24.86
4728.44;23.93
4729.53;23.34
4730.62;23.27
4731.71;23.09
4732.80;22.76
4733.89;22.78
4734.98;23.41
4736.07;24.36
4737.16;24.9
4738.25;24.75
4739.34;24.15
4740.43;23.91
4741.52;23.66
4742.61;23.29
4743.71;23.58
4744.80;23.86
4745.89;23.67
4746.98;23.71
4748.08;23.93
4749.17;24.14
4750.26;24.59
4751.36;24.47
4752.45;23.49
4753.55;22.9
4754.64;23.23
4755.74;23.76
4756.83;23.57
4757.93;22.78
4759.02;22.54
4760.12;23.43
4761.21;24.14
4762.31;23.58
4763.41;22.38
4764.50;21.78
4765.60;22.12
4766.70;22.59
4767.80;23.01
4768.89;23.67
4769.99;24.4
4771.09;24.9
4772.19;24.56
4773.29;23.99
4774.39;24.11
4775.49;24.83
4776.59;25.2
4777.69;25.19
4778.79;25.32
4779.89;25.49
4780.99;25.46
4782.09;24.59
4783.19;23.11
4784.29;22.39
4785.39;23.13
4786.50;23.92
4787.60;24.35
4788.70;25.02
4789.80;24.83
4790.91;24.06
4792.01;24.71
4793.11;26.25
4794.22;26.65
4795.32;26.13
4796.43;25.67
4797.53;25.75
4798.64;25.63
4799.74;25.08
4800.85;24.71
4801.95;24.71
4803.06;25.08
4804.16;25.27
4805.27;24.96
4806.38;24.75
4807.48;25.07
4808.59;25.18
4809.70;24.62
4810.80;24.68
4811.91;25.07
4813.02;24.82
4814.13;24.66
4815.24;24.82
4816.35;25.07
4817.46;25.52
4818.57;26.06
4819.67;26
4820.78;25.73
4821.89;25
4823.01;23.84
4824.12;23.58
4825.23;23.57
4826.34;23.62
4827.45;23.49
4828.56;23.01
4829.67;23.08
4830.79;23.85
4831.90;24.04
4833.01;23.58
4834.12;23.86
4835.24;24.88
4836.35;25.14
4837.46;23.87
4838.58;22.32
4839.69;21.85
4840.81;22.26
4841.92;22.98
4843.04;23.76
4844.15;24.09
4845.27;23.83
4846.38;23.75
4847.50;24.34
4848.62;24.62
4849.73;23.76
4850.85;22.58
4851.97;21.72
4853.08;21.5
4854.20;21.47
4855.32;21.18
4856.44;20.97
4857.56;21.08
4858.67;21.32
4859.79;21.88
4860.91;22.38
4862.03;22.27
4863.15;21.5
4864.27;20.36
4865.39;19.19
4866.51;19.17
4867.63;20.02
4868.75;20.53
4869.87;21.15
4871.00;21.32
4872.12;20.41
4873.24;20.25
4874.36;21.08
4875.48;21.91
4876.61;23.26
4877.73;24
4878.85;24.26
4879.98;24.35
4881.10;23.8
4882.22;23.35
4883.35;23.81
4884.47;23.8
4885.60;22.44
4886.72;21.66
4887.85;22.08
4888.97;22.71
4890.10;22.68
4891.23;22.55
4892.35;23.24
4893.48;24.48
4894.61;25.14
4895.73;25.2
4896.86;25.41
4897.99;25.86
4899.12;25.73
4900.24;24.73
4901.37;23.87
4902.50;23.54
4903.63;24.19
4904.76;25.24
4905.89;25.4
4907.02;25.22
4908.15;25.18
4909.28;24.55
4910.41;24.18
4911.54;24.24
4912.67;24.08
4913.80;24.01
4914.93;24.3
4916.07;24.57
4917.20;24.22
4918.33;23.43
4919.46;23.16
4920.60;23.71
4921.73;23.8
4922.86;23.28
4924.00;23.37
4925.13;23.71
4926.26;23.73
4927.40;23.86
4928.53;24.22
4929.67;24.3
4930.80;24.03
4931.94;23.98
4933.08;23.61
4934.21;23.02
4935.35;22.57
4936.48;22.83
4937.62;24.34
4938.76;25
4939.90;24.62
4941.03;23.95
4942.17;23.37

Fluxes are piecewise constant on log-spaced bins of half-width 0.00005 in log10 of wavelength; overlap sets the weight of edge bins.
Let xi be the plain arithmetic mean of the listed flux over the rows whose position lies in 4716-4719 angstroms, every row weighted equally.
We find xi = 25.1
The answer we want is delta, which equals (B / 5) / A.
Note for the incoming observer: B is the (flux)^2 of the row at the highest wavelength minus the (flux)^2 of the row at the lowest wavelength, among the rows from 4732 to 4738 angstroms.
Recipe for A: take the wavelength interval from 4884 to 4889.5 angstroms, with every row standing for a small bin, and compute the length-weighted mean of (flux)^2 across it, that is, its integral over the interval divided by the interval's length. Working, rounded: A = 508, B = 102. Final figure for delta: 0.040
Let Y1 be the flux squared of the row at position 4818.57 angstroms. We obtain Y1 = 679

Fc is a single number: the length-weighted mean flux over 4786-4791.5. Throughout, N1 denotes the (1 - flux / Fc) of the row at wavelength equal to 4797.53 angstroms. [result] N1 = -0.05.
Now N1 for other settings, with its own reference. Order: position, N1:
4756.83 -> 0.04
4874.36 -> 0.14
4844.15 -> 0.02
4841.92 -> 0.06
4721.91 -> 0.00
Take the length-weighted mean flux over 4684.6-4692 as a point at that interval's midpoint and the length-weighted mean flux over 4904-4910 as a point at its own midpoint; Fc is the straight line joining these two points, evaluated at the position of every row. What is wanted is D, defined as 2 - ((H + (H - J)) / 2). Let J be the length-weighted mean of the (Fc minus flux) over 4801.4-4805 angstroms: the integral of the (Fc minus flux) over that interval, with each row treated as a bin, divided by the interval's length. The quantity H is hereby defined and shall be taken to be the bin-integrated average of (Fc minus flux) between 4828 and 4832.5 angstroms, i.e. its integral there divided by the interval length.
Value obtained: 0.7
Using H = 0.8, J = -1.0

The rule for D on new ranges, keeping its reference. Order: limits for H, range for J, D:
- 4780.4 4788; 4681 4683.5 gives 2.4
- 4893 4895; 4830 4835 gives 2.1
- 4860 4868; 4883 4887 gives -0.9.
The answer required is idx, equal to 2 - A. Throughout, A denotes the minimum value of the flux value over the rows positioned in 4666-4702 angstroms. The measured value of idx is -19.1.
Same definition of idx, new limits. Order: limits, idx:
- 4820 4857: -19.0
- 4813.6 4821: -22.7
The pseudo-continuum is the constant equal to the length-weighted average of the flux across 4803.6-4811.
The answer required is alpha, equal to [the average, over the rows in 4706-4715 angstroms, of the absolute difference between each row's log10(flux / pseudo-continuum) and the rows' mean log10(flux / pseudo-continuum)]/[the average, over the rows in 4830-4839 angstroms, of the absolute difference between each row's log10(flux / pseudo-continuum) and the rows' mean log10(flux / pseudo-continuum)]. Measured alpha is 1.7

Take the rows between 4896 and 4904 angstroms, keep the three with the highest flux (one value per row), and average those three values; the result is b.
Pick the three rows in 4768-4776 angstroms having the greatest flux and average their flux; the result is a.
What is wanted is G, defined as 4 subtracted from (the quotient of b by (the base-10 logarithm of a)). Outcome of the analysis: 14.4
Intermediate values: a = 24.8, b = 25.7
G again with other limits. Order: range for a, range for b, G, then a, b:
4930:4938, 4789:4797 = 15.1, 24.1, 26.3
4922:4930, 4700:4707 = 11.9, 24.1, 22.0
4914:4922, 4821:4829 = 13.4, 24.4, 24.2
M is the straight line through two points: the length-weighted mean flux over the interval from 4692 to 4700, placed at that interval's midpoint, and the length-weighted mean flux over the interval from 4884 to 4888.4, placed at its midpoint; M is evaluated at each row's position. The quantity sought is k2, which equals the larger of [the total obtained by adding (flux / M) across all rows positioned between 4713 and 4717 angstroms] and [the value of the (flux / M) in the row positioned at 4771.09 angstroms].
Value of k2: 4.13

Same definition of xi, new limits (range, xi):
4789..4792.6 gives 24.5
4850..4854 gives 21.9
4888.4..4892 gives 22.6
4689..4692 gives 23.2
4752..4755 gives 23.2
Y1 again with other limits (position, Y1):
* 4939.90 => 606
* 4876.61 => 541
